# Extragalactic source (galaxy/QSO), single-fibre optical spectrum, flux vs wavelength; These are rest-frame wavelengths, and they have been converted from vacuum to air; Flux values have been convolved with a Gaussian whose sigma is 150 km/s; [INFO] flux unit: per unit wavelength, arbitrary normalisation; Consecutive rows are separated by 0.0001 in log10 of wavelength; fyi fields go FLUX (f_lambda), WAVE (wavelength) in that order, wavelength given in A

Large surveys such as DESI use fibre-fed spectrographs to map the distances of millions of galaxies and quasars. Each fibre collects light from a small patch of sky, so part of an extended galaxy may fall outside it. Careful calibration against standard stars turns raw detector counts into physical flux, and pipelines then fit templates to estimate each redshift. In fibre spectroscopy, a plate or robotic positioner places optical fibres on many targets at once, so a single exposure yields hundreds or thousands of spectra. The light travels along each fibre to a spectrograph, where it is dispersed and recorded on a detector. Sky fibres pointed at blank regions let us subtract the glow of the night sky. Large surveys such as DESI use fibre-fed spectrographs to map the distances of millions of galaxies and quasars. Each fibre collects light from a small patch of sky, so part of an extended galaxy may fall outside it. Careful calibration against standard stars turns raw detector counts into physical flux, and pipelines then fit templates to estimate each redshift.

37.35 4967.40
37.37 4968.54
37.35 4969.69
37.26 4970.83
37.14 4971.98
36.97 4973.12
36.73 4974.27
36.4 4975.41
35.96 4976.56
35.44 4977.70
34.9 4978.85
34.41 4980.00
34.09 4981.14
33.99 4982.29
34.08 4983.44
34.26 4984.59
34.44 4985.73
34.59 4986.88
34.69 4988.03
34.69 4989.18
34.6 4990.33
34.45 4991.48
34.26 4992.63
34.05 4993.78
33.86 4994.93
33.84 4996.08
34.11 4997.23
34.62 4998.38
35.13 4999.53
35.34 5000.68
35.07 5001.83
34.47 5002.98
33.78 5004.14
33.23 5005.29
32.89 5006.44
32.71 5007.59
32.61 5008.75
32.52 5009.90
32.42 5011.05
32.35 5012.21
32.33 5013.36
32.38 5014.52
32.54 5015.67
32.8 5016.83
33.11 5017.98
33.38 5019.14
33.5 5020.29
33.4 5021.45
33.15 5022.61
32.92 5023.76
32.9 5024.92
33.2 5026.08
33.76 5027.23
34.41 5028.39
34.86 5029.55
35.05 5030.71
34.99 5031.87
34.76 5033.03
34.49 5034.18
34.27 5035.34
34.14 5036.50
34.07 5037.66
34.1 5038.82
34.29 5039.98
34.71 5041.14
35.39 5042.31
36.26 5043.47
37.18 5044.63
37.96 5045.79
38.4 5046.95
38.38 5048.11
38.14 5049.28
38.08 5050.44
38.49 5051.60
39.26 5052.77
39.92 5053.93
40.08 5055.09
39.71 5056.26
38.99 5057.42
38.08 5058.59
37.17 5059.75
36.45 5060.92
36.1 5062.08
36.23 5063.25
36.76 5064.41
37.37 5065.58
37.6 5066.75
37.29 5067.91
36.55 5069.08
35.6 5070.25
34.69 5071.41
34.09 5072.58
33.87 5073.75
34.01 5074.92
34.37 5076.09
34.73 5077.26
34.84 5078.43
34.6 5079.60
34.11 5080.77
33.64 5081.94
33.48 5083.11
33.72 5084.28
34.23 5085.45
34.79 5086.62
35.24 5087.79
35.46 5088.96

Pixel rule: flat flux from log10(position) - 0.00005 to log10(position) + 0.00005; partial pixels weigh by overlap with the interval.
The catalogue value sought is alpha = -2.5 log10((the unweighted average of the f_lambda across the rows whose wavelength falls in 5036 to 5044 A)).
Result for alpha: -3.85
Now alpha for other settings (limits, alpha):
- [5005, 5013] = -3.79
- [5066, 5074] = -3.88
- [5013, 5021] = -3.79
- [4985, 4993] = -3.85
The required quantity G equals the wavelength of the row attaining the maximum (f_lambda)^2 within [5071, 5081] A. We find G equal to 5078.43 A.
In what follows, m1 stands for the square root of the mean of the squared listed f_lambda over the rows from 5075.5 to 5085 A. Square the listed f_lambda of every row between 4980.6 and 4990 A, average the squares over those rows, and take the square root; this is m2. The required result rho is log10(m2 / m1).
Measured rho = 0.00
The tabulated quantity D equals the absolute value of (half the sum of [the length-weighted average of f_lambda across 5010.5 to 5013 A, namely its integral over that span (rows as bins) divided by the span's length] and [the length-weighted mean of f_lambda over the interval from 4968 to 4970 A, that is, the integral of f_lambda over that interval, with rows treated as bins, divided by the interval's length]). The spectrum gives 34.8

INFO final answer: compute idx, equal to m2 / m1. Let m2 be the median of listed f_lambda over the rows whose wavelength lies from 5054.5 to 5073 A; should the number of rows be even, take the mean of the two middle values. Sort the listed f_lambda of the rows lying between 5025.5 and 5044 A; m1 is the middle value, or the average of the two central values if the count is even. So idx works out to 1.07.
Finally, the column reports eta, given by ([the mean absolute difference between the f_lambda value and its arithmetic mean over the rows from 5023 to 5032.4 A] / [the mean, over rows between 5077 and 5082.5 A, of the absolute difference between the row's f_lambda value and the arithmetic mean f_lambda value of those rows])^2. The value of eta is 4.0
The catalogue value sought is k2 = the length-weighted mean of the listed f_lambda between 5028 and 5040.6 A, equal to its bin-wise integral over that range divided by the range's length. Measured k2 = 34.5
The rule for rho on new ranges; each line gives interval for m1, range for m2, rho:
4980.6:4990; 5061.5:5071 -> 0.03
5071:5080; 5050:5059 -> 0.06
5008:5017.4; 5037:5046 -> 0.04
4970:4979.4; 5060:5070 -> 0.01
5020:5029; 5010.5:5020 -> -0.01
